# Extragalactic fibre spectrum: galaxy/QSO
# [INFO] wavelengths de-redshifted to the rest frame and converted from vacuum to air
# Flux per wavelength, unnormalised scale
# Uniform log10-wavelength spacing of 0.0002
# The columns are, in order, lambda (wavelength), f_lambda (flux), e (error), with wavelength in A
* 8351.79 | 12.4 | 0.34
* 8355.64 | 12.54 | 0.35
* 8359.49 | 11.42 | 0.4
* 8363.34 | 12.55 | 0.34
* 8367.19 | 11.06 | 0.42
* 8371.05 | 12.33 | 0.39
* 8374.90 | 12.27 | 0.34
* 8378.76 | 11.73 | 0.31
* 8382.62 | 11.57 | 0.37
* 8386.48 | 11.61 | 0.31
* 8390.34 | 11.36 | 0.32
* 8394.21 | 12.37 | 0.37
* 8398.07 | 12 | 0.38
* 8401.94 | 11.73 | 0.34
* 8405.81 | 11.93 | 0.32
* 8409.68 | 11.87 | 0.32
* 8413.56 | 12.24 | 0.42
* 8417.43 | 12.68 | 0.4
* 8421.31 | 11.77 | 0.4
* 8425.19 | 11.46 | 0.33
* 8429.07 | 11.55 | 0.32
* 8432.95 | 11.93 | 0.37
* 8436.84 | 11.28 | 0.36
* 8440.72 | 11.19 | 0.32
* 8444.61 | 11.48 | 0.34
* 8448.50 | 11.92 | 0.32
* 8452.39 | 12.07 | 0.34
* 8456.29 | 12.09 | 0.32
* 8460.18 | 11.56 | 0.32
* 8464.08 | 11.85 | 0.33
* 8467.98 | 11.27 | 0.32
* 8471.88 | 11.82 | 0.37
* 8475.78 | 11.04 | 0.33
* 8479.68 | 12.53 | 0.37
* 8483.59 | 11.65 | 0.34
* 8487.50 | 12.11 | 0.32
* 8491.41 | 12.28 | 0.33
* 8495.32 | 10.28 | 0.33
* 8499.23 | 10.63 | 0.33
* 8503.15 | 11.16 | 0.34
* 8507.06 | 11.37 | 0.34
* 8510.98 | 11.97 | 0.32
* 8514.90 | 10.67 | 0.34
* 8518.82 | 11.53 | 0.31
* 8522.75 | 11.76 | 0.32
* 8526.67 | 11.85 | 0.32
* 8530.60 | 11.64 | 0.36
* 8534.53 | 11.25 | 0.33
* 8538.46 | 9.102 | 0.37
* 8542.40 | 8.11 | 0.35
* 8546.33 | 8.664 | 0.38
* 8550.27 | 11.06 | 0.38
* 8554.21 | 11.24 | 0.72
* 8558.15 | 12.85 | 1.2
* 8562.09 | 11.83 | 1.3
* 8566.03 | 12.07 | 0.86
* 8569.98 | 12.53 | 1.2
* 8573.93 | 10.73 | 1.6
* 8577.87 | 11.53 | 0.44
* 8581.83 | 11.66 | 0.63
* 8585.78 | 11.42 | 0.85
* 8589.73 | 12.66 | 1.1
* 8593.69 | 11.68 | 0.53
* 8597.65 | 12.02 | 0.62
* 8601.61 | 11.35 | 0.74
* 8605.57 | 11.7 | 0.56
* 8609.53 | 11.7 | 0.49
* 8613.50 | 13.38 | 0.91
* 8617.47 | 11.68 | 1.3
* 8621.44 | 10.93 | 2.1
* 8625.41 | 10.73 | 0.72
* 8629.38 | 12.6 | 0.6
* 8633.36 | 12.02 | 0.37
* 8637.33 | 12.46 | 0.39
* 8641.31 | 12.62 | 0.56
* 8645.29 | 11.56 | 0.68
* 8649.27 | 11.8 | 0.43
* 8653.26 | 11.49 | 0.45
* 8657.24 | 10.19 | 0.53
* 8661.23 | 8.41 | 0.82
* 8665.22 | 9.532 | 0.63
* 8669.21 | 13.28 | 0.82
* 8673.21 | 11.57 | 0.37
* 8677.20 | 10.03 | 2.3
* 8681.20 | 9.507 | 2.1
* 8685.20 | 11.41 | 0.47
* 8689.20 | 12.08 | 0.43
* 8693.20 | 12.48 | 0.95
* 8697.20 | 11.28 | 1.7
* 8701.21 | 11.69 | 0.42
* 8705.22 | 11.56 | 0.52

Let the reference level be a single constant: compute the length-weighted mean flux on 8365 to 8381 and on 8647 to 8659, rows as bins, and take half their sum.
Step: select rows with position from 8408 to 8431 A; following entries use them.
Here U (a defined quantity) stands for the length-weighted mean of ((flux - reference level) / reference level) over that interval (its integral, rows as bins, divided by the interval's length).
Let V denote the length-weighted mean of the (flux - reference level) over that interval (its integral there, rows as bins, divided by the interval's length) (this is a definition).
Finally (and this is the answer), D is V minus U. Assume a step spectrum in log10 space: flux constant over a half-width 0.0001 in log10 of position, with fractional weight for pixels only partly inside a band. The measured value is 0.37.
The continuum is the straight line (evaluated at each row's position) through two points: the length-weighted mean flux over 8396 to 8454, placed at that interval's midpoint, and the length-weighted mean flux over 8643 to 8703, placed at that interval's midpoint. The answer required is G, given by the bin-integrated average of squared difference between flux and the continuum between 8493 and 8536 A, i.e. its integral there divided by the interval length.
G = 0.4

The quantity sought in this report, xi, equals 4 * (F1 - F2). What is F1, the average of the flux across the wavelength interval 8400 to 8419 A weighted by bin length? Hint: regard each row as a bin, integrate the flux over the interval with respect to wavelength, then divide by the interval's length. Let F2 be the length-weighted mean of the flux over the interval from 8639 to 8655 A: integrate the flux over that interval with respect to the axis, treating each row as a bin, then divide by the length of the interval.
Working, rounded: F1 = 12.1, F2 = 11.9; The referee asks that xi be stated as 0.8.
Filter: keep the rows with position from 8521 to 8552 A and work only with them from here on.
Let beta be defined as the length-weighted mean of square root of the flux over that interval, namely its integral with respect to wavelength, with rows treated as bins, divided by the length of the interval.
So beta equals 3.22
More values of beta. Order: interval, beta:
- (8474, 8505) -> 3.38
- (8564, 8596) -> 3.43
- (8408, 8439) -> 3.44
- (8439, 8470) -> 3.42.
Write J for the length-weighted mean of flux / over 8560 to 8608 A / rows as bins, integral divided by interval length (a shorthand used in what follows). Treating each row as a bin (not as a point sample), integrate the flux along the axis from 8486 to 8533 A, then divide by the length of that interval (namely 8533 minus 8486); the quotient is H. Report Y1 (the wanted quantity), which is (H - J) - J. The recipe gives -12.1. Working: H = 11.4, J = 11.8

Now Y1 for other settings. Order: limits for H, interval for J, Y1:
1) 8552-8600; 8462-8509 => -11.2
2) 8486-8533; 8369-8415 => -12.4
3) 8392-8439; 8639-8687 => -10.0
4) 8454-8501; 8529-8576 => -10.2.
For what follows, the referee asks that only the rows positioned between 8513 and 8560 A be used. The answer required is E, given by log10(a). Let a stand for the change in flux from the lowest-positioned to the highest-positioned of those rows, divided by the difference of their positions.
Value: -1.3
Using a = 0.050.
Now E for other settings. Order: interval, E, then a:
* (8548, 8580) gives -1.8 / 0.017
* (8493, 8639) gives -1.8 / 0.015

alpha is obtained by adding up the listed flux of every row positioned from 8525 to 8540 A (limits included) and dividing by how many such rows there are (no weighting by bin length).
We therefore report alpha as 10.96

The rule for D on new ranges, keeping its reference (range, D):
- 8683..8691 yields 0.15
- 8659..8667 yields -2.31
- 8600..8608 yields 0.02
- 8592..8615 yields 0.39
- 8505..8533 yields 0.01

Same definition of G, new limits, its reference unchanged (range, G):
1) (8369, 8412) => 0.1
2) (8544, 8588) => 1.2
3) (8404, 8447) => 0.2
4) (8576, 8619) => 0.7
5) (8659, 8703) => 2.0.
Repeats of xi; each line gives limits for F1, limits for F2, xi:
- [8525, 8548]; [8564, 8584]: -6.4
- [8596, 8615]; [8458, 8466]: 1.1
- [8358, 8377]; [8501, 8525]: 2.1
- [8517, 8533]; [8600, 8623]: -0.5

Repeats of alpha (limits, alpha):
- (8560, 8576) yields 11.79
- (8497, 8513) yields 11.28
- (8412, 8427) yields 12.04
